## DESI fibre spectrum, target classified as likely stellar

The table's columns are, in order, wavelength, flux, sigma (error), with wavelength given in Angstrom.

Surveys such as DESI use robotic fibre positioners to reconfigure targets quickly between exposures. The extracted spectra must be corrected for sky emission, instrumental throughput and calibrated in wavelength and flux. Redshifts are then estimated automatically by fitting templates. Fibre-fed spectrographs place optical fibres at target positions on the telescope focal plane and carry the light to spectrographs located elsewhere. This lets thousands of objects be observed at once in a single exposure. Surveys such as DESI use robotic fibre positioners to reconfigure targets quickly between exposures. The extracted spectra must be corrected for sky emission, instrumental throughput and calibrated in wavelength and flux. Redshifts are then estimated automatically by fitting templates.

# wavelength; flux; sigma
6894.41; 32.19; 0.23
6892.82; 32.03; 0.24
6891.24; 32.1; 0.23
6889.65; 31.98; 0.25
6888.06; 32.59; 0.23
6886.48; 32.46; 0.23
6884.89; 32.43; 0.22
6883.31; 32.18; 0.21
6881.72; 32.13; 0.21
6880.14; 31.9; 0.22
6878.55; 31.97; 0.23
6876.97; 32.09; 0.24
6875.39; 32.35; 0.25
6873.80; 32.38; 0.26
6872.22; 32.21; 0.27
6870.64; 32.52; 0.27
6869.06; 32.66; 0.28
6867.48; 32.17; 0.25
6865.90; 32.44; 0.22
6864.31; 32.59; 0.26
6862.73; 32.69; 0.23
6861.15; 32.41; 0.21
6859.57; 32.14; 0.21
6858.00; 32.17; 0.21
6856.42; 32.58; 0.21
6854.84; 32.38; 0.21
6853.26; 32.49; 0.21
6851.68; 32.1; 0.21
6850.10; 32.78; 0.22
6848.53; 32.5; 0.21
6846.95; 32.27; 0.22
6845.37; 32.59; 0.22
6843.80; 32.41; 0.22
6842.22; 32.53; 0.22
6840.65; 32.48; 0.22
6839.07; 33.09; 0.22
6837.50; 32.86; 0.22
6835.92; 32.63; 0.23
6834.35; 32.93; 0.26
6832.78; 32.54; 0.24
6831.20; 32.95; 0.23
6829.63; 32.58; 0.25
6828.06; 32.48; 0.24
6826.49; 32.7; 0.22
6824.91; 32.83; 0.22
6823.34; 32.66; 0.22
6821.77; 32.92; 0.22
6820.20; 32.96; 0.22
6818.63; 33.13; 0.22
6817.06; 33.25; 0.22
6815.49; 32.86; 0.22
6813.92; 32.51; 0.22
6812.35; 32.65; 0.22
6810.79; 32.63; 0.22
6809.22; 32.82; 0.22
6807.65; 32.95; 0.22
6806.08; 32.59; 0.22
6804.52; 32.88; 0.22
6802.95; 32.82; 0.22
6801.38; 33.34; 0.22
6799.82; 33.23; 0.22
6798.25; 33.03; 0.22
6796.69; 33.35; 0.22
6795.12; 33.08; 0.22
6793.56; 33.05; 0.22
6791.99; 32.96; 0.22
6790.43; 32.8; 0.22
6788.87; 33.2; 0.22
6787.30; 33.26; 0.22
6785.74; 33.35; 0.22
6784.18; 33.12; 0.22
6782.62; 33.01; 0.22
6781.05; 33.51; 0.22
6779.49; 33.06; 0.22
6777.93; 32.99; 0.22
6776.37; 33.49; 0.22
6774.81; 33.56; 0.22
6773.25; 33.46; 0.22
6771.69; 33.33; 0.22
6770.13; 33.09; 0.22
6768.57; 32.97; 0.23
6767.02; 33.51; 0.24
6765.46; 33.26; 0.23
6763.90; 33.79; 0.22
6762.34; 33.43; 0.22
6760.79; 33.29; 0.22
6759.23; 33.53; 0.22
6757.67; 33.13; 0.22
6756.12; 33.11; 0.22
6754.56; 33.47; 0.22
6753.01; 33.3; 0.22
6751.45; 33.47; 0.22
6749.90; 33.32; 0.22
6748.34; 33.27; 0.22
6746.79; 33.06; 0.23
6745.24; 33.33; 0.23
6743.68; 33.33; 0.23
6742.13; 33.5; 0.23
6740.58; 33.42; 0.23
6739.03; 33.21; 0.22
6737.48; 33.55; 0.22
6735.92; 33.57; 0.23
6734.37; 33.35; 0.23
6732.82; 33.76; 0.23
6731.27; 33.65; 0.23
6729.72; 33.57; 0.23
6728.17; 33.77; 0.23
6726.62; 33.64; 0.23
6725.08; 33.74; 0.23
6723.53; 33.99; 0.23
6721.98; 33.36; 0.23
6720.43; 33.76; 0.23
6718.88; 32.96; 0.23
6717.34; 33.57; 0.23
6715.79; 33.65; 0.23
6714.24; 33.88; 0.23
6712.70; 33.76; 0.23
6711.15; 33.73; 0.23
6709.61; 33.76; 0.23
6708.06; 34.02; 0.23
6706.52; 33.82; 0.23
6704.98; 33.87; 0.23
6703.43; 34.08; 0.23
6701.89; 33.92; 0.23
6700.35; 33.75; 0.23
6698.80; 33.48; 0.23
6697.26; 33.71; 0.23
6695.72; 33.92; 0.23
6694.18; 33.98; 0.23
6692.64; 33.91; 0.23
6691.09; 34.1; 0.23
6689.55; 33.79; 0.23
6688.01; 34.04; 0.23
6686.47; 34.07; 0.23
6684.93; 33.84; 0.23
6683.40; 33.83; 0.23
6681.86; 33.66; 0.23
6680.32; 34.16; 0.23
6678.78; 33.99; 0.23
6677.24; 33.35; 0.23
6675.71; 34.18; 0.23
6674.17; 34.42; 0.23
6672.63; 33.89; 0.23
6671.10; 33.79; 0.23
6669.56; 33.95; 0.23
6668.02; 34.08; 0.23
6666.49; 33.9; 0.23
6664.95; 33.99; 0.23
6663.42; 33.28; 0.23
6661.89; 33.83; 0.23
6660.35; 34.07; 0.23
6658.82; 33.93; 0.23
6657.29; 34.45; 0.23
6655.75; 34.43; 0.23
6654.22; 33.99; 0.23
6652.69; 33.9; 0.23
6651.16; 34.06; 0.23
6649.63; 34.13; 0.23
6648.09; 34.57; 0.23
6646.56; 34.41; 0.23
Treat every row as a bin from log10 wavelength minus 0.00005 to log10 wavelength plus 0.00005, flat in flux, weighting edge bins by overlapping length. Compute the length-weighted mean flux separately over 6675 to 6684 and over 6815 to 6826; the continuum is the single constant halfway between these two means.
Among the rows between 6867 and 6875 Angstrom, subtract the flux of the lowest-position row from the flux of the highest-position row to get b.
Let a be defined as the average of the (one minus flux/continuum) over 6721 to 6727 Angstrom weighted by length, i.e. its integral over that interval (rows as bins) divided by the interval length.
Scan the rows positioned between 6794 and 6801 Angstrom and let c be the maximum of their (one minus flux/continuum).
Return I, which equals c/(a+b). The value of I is 0.05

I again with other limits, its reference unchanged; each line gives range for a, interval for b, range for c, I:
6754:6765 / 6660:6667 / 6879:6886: -0.26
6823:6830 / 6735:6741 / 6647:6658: 0.12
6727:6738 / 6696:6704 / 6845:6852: 0.11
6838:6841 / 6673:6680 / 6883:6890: -0.10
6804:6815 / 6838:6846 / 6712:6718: 0.01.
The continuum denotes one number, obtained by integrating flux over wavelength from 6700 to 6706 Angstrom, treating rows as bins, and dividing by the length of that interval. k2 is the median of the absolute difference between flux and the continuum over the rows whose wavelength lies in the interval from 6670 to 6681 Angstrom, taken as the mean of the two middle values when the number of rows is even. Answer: 0.2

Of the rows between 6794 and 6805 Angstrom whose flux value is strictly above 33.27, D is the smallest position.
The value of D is 6796.69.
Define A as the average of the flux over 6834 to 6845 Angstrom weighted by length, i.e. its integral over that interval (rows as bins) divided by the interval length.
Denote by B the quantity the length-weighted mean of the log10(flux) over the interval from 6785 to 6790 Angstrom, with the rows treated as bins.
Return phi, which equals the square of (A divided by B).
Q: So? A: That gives 462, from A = 32.7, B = 1.52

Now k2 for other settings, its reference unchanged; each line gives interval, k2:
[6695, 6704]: 0.2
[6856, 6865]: 1.4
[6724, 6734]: 0.2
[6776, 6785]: 0.8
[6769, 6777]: 0.5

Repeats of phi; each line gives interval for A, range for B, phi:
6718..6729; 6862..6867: 496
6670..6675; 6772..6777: 497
